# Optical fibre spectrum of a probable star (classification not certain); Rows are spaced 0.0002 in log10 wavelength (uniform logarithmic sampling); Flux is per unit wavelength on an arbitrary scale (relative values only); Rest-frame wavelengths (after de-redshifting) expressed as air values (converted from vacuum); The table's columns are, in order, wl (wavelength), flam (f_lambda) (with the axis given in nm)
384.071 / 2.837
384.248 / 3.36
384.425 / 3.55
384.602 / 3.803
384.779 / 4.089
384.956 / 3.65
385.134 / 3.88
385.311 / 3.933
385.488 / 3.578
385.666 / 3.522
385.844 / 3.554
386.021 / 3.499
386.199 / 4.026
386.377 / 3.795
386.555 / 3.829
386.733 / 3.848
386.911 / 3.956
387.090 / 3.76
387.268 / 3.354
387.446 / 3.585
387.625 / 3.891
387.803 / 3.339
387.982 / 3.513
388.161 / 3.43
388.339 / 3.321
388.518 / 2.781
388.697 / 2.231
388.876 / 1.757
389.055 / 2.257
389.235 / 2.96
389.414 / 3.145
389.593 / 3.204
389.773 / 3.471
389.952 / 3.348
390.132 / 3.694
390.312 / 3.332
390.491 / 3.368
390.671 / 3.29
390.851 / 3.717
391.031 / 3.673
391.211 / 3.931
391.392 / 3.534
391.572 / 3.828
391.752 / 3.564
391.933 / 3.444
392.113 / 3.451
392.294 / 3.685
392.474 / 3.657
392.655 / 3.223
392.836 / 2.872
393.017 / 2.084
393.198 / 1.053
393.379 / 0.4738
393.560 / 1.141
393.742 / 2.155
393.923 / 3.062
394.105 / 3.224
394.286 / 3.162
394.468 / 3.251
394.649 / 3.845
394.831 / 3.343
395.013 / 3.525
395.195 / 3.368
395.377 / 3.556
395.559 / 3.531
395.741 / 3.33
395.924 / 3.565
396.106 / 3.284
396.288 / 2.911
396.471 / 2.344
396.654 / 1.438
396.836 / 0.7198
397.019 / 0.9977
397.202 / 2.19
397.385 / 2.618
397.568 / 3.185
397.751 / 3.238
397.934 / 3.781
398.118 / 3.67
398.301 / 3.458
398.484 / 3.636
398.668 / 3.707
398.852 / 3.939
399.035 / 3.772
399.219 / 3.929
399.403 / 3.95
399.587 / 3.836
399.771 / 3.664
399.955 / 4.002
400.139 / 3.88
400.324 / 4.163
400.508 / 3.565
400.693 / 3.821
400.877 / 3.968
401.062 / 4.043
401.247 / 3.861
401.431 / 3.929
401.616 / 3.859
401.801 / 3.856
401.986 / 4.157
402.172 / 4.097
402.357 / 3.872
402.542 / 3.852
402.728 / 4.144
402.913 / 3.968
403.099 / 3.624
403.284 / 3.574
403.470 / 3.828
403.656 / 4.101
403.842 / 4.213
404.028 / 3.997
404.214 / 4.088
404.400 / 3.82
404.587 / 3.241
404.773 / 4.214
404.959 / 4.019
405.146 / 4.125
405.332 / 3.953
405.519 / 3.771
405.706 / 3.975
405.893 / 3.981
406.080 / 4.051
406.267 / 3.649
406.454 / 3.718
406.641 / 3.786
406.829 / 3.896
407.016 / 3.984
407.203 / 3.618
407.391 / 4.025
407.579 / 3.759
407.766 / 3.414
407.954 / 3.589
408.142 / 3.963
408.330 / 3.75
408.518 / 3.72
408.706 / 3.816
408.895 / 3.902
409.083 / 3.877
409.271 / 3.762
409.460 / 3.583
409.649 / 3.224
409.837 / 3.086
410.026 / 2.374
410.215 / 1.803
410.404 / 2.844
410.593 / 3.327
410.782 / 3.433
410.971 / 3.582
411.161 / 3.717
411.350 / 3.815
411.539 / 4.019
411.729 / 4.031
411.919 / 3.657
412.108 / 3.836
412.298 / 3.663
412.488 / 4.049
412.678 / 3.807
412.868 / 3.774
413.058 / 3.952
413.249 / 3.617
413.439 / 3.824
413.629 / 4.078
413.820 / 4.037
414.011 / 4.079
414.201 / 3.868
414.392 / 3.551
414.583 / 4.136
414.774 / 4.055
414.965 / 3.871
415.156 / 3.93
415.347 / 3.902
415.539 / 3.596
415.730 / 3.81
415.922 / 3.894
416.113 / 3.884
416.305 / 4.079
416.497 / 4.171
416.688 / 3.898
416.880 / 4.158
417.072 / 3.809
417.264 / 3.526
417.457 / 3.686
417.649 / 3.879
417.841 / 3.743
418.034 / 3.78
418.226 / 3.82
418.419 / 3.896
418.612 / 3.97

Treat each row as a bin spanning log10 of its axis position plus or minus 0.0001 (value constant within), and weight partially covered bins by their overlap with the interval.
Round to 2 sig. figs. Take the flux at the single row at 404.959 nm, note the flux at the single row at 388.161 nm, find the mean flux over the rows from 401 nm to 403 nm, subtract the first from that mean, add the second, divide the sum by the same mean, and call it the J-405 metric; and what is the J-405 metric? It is 0.85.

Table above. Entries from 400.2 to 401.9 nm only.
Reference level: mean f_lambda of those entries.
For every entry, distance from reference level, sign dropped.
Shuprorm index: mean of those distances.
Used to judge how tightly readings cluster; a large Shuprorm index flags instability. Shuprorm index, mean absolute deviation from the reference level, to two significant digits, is 0.12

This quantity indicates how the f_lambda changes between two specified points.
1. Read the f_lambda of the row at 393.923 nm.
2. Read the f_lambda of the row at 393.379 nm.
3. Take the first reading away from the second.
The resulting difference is -2.6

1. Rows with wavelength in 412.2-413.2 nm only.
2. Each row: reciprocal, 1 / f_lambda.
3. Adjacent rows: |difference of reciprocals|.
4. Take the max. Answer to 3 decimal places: 0.026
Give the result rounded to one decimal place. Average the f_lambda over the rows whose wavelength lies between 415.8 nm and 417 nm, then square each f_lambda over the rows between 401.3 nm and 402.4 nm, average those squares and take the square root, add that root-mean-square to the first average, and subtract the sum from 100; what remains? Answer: 92.0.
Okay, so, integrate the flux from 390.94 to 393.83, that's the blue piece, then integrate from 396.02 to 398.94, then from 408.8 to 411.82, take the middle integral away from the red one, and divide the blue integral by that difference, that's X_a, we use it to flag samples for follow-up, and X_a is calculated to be 4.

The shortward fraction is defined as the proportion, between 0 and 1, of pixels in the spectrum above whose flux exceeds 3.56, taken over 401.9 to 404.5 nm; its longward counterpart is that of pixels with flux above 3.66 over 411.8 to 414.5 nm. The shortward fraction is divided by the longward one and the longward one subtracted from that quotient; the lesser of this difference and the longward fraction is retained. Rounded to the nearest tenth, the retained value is 0.5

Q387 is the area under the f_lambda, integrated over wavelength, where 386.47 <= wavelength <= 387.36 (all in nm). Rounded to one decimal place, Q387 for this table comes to 3.3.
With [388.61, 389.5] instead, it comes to 2.2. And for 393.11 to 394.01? 1.4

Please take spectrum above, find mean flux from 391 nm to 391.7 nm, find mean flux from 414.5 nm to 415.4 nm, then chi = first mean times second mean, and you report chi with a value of 14.9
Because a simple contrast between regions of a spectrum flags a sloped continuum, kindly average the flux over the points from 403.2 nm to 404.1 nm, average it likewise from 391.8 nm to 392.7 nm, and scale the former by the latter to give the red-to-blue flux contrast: 1.1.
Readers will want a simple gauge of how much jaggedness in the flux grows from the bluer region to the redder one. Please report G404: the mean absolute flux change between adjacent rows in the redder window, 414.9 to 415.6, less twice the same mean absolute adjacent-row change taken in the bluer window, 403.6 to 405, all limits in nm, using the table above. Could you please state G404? -0.56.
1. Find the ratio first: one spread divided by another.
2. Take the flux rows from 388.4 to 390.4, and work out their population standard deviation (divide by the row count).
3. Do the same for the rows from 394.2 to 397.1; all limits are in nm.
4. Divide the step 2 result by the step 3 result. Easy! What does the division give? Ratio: 1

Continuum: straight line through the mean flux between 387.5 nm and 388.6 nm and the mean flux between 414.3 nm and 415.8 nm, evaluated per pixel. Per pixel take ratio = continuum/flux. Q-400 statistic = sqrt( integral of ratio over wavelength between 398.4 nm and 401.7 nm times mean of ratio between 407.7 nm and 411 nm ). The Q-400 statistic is 1.9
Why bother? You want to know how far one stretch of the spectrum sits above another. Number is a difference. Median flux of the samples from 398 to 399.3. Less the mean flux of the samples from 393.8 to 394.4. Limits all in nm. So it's 0.6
